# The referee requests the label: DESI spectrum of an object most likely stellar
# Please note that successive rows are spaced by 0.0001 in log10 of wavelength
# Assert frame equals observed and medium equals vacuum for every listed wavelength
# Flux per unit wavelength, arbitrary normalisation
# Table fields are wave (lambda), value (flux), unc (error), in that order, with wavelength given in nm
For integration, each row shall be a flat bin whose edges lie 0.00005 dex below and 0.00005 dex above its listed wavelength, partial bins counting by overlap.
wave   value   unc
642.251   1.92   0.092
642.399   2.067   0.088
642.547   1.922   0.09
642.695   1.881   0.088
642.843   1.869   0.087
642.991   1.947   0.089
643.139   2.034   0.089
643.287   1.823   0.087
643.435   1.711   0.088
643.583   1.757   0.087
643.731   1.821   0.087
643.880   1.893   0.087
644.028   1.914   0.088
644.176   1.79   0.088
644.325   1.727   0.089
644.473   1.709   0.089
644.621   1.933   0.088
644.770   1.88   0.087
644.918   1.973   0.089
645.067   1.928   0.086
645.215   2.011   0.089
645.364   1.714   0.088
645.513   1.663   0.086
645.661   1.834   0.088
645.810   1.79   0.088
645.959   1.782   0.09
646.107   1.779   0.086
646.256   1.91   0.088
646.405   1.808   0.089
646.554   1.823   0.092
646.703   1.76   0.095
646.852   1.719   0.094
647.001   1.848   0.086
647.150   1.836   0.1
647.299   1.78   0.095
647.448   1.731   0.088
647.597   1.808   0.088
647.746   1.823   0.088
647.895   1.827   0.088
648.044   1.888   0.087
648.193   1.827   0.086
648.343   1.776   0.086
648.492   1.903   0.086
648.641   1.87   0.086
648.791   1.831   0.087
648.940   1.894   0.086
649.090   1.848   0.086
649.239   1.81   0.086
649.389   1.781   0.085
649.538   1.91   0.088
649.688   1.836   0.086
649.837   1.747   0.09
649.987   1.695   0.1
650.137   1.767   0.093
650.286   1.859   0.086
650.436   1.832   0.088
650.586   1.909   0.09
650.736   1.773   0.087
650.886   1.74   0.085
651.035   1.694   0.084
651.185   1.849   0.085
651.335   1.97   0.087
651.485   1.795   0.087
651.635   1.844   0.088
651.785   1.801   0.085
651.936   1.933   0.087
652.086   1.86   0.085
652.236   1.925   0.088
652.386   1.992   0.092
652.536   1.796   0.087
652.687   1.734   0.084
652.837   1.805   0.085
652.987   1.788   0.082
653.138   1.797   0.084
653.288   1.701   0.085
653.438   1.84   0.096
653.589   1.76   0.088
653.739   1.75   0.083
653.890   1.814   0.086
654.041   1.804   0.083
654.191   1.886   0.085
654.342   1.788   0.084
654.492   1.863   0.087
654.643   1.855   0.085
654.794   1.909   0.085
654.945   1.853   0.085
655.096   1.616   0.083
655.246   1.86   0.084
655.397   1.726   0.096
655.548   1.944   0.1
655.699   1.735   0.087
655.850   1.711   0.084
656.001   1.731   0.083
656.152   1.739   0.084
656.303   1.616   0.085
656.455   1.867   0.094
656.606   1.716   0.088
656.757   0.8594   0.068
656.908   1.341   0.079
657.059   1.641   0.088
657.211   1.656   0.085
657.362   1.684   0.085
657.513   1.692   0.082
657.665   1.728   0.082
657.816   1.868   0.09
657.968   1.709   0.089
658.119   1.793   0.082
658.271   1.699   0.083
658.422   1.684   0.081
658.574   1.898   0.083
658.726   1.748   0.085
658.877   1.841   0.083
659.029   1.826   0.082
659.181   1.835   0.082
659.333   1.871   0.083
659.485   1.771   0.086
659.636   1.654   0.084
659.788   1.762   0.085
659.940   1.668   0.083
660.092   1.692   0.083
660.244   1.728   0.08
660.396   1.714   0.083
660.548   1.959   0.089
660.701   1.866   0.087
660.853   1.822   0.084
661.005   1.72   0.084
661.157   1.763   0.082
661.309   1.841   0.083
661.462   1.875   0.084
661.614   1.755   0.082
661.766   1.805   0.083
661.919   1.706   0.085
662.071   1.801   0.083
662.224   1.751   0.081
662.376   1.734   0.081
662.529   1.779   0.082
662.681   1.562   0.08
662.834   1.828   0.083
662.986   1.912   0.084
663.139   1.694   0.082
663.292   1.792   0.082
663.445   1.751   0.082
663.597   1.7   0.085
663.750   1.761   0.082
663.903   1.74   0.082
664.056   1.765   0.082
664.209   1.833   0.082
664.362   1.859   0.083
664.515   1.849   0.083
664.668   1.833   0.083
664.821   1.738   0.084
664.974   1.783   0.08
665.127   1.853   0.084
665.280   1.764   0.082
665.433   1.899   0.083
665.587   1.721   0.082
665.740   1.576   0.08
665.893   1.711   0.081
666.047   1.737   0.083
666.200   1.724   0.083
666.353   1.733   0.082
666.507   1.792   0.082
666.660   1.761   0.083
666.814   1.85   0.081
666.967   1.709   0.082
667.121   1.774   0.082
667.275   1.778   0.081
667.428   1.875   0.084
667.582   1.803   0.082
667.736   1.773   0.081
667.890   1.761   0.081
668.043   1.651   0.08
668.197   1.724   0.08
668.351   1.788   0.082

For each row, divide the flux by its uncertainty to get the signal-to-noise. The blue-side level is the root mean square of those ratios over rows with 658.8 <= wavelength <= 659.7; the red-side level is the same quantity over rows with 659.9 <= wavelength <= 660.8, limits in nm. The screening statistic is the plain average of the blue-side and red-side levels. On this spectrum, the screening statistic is 21.34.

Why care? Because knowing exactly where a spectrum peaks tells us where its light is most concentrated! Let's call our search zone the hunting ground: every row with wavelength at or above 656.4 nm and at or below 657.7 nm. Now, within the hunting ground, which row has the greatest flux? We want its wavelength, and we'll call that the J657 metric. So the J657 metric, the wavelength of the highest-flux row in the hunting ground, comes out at 656.455 nm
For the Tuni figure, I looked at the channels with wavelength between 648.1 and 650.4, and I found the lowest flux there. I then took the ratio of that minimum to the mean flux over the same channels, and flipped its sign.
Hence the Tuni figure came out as -0.929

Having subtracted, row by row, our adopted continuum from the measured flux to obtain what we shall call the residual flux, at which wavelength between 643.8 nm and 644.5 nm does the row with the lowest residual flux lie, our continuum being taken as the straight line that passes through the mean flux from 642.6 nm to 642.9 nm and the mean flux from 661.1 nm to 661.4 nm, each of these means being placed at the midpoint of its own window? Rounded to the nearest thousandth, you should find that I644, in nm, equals 644.473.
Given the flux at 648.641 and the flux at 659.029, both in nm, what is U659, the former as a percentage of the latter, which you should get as 102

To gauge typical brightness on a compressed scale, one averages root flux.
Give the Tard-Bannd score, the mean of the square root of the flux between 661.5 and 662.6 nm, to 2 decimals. 1.33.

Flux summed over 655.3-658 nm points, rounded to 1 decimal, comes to 30.0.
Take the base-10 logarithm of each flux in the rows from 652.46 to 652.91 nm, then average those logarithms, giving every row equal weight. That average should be 0.250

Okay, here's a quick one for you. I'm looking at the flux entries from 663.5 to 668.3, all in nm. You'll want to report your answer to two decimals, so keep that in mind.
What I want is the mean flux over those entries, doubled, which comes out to 3.54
